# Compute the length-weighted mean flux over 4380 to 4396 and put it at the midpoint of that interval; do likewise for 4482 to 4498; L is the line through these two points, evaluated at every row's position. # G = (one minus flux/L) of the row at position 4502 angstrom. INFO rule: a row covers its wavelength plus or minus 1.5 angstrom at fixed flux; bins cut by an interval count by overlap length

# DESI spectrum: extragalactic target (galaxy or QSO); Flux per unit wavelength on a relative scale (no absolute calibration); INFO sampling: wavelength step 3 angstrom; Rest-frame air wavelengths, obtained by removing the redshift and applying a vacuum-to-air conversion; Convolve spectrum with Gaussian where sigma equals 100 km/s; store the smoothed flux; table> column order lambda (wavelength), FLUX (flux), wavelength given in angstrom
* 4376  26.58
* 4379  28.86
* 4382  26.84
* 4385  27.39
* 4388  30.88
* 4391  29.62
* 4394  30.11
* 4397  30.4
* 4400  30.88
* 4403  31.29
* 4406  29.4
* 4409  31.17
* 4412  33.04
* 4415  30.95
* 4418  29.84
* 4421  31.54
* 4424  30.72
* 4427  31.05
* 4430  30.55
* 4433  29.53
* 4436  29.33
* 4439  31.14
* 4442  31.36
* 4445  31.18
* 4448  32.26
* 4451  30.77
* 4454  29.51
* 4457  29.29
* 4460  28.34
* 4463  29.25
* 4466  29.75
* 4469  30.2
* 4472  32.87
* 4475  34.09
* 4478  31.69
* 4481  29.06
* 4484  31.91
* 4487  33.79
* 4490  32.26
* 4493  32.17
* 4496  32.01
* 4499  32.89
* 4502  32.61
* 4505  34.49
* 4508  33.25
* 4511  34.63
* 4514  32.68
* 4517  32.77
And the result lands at 0.00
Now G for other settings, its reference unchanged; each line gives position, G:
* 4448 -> -0.04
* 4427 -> -0.03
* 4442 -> -0.02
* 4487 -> -0.05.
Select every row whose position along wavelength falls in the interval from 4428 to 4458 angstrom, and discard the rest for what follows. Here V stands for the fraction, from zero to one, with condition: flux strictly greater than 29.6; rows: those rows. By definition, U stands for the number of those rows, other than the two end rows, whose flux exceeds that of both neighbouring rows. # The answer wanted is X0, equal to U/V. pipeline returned 3.3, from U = 2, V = 0.600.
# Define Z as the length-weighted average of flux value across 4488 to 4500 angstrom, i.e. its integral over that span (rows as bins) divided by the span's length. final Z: 32.4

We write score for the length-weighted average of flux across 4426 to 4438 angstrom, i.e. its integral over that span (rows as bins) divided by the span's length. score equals 30.1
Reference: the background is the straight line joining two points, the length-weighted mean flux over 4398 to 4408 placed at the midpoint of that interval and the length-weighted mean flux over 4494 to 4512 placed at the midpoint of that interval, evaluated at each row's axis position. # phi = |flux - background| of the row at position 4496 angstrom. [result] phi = 1.0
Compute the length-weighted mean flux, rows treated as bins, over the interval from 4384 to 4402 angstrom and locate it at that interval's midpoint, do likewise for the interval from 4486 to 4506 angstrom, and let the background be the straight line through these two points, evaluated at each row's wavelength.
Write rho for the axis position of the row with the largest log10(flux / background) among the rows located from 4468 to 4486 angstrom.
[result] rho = 4475 angstrom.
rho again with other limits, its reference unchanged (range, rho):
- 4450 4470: 4451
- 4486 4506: 4505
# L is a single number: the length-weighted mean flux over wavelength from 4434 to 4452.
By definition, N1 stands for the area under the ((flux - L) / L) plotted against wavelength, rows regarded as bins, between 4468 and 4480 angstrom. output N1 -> 0.5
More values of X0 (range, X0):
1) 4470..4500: 2.2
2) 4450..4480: 1.7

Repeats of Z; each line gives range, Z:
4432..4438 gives 29.6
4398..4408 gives 30.5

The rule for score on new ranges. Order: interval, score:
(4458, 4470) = 29.3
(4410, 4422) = 31.3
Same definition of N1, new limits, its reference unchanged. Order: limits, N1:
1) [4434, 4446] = -0.1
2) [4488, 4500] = 0.5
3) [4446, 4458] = -0.2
